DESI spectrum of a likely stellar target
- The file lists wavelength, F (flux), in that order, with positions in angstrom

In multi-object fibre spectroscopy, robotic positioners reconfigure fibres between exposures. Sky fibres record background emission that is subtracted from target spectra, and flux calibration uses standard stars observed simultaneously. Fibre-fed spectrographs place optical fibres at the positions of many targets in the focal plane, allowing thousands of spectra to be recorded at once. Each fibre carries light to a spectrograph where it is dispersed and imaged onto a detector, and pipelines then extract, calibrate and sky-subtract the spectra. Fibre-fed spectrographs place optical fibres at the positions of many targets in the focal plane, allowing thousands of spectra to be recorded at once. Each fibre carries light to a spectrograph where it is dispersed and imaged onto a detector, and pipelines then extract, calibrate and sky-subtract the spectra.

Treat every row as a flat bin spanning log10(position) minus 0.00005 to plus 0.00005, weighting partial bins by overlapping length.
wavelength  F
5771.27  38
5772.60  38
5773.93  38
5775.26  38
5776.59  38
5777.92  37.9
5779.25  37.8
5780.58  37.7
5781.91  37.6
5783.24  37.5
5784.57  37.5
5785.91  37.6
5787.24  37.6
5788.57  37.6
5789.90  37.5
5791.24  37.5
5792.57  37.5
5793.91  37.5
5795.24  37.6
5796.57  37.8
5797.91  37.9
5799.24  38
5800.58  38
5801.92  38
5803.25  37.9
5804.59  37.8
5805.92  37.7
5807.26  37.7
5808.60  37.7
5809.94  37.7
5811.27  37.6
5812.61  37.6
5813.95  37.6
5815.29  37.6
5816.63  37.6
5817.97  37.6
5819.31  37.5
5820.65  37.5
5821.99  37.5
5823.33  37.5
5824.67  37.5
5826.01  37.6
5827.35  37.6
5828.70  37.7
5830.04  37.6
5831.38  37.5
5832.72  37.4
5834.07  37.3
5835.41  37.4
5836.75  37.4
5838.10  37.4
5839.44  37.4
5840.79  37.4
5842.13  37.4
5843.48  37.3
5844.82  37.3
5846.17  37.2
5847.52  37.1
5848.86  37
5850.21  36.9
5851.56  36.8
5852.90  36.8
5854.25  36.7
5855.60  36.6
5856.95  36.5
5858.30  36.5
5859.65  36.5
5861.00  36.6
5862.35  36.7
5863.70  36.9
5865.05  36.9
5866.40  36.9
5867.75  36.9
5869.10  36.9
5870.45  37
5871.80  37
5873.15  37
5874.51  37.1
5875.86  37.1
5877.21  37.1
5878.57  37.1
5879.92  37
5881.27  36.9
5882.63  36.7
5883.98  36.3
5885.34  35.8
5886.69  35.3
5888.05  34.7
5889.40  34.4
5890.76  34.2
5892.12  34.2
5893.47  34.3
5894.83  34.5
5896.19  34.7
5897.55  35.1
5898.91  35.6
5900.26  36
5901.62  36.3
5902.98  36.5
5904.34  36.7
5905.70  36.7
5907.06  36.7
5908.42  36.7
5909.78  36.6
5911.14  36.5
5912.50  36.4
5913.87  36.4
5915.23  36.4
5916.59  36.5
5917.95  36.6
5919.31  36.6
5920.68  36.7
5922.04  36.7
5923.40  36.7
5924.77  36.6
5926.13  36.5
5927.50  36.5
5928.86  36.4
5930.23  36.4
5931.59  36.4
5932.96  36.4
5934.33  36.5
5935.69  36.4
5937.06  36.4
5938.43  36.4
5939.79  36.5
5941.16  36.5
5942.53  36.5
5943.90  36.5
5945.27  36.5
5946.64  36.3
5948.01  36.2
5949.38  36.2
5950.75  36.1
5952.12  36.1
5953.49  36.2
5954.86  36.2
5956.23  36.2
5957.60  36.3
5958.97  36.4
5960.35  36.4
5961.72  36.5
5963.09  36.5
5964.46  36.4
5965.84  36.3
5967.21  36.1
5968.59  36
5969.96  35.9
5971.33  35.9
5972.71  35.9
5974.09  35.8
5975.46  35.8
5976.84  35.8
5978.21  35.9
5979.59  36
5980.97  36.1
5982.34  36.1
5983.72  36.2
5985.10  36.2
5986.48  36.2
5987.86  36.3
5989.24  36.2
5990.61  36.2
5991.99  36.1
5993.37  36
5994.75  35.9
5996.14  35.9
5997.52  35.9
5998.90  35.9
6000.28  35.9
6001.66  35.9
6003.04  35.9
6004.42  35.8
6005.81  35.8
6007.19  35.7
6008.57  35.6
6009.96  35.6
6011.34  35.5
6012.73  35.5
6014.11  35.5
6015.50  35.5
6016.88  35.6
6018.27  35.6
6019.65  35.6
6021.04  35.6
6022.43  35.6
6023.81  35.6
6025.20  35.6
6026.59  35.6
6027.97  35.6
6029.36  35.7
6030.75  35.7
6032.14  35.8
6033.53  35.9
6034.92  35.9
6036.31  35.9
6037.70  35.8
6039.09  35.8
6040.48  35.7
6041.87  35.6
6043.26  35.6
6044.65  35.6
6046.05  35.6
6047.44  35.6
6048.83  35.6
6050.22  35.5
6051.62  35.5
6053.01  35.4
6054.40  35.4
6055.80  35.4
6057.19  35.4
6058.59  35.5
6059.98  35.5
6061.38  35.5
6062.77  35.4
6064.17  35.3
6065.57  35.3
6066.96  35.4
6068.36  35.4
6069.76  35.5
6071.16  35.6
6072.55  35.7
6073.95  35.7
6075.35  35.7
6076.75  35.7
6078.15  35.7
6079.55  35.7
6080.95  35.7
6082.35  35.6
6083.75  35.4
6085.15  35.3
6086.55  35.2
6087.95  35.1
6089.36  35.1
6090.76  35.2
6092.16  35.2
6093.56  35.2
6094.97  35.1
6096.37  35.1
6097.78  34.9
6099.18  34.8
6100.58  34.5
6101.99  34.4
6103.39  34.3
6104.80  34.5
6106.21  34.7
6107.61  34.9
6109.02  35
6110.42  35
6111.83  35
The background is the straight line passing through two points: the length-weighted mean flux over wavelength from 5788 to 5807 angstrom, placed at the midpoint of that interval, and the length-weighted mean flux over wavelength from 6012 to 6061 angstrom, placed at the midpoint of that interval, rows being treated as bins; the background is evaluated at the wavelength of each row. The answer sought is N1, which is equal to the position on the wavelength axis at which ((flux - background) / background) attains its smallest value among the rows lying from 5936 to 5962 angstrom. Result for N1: 5950.75 angstrom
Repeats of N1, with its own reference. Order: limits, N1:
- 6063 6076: 6064.17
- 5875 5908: 5890.76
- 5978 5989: 5978.21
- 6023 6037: 6023.81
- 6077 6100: 6099.18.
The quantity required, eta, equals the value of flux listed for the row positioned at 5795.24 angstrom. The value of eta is 37.6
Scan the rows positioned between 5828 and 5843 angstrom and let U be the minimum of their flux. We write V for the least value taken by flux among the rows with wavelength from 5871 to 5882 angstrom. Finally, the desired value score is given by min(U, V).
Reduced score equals 36.9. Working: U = 37.3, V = 36.9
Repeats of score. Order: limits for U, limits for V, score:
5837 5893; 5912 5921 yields 34.2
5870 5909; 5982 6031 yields 34.2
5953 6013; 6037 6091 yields 35.1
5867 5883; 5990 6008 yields 35.7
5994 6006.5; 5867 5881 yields 35.8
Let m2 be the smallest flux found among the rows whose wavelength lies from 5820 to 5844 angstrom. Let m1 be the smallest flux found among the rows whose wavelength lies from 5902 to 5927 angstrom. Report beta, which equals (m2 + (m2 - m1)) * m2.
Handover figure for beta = 1425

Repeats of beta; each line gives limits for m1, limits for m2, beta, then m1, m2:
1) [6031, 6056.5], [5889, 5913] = 1129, 35.4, 34.2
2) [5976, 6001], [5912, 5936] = 1347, 35.8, 36.4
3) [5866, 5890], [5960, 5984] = 1332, 34.4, 35.8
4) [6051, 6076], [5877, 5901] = 1132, 35.3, 34.2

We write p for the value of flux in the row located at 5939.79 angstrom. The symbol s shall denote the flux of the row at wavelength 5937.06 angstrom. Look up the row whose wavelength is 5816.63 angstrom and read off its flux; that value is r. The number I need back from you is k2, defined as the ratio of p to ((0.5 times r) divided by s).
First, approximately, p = 36.5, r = 37.6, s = 36.4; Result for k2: 71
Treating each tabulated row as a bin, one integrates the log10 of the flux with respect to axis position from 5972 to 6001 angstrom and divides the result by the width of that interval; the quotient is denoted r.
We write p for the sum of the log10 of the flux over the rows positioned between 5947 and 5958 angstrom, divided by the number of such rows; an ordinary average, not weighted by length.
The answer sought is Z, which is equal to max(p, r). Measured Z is 1.56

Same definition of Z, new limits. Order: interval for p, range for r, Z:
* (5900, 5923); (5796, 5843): 1.58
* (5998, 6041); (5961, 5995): 1.56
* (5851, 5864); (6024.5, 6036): 1.56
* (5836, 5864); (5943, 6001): 1.57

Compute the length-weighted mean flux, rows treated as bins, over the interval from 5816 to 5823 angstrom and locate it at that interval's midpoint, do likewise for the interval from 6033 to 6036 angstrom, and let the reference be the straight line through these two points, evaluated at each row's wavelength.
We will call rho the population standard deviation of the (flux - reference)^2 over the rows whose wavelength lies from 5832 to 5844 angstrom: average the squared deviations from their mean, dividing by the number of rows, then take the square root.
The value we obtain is 0.005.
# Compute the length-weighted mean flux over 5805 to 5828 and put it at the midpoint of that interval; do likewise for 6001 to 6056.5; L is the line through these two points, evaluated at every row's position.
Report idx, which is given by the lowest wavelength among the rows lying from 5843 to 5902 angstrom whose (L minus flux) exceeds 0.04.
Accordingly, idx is 5843.48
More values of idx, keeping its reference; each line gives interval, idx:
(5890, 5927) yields 5890.76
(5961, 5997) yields 5967.21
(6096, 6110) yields 6097.78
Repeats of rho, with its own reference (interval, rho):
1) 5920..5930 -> 0.031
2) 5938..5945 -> 0.017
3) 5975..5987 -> 0.112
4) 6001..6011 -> 0.071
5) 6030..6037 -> 0.018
